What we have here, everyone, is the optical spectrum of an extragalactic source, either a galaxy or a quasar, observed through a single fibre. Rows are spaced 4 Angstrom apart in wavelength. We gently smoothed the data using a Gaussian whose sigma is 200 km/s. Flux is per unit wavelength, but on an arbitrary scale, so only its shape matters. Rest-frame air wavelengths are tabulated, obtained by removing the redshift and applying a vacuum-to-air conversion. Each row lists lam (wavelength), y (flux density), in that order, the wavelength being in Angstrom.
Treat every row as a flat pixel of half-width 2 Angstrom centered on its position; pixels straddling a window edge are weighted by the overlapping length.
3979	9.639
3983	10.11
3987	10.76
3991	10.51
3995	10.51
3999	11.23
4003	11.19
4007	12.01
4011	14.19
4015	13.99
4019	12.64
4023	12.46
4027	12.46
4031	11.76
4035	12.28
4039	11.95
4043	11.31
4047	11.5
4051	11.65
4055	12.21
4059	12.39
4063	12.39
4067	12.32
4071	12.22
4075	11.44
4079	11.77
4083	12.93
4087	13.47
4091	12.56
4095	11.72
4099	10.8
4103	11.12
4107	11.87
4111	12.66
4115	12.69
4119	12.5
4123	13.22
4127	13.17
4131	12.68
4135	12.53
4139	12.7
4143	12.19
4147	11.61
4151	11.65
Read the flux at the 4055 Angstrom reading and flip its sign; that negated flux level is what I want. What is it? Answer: -12.2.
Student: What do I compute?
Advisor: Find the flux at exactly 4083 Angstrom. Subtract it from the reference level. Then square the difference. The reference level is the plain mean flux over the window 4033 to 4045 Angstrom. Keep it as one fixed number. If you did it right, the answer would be 1.2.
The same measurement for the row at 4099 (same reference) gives 1.1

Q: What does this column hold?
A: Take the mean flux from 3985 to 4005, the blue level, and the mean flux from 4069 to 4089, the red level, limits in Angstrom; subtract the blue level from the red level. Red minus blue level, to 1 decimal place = 1.5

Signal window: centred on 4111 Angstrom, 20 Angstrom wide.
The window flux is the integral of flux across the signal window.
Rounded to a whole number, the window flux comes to 243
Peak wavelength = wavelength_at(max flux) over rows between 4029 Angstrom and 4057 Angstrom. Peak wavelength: 4035 Angstrom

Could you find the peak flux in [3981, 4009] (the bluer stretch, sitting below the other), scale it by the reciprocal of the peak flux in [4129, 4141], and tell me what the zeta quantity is 0.95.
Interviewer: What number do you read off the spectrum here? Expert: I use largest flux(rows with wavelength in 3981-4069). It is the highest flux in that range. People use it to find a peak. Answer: 14.19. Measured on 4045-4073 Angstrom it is 12.39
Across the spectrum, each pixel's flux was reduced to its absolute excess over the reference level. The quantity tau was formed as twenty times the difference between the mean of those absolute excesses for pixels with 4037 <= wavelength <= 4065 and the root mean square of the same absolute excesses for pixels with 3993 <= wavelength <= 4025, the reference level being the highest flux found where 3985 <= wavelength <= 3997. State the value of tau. -16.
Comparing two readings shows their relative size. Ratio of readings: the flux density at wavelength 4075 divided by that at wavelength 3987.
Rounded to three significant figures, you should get 1.06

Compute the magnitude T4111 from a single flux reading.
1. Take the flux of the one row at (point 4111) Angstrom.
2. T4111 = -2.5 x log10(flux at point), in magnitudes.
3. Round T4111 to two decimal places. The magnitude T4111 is -2.76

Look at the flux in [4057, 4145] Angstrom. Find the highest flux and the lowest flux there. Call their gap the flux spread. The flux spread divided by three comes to 0.89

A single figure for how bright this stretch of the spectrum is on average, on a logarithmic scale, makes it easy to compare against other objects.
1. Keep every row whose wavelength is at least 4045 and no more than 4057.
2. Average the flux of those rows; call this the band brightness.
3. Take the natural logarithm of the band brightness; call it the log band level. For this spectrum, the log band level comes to 2.47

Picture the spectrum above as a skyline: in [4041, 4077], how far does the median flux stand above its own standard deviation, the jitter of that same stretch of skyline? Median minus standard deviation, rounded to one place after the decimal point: 11.8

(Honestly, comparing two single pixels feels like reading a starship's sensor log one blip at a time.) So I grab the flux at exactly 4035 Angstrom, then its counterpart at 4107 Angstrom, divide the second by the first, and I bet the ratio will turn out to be 0.97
